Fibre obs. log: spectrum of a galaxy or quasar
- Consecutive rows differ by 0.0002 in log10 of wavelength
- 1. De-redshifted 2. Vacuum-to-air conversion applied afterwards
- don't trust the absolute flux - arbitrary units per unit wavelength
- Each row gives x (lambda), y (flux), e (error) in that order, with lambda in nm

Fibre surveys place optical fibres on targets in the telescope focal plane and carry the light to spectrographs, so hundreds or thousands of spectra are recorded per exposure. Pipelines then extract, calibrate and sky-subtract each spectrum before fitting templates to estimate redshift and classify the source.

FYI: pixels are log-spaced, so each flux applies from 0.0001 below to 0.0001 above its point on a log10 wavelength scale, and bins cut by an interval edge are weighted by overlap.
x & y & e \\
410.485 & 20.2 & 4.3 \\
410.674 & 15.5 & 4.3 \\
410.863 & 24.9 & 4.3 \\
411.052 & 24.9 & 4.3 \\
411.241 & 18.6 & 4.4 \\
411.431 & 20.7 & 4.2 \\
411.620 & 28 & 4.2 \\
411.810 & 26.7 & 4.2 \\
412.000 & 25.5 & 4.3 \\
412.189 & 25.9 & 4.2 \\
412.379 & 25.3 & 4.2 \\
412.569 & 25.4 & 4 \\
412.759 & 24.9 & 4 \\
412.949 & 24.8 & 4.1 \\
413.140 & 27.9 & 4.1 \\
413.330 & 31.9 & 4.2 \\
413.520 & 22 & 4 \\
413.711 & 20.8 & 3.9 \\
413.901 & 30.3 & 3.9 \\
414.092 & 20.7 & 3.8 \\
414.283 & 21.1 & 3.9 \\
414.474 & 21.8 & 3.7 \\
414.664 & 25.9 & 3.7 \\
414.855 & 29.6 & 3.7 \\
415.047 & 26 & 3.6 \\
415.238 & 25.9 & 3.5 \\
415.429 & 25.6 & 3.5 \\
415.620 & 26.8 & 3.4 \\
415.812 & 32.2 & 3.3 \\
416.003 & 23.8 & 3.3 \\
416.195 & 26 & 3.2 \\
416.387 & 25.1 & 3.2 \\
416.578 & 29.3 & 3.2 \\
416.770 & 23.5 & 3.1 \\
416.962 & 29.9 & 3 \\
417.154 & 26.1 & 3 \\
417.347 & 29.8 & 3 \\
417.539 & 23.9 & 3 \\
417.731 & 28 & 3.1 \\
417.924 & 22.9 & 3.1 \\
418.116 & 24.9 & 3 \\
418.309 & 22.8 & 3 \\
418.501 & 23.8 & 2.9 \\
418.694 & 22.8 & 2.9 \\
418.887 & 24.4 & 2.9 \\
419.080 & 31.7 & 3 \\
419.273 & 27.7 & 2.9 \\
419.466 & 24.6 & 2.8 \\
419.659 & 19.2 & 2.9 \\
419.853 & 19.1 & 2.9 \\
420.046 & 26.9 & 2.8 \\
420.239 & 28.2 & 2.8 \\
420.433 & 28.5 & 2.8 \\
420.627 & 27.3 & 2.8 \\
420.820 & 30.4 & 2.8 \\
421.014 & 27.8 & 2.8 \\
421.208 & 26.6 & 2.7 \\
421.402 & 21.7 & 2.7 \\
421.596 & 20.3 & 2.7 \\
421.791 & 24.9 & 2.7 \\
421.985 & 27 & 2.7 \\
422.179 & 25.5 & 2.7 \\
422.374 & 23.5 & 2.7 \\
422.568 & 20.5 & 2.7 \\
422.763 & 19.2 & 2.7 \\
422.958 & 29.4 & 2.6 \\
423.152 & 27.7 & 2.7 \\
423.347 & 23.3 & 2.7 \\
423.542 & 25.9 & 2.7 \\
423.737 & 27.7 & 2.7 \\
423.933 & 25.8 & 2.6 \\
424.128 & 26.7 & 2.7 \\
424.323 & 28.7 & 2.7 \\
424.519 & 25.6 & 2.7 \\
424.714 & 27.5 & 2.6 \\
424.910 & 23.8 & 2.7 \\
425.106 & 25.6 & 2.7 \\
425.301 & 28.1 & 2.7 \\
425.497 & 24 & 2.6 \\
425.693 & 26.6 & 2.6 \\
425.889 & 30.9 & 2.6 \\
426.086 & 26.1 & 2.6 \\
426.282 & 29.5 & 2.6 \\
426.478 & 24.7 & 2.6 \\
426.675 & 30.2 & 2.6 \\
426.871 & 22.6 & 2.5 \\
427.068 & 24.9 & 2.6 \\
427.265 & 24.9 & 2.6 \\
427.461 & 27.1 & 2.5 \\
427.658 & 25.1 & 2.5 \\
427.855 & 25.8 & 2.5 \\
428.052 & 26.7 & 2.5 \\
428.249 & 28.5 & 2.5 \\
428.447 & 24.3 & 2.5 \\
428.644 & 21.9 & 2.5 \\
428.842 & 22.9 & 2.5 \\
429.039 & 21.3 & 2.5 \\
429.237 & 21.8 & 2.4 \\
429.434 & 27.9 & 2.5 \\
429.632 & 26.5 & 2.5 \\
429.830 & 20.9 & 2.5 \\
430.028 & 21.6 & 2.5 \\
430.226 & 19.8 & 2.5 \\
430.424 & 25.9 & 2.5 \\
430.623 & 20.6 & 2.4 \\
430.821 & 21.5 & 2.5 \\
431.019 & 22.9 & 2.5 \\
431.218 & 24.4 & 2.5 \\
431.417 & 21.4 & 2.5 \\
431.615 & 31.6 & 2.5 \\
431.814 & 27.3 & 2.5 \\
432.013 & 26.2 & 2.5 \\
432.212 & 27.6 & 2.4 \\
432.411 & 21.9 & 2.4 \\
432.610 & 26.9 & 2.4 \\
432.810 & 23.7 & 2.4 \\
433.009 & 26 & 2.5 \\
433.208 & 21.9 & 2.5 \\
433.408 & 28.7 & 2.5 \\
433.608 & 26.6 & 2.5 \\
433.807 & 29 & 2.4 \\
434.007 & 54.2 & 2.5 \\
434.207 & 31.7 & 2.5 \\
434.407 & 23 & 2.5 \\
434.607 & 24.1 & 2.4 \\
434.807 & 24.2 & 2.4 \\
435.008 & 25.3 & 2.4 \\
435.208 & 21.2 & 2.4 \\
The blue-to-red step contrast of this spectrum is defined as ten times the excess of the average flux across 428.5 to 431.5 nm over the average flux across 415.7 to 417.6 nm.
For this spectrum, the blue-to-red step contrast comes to -42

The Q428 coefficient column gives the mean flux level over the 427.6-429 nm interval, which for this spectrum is 25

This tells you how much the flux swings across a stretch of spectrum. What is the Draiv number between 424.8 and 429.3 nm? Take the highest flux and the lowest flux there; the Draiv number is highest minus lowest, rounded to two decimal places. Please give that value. 9.60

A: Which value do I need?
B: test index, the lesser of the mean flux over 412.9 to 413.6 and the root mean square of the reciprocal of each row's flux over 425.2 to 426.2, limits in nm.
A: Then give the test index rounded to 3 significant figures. 0.0372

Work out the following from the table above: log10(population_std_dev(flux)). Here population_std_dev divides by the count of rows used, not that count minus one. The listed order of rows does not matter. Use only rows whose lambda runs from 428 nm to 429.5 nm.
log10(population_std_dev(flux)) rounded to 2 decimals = 0.43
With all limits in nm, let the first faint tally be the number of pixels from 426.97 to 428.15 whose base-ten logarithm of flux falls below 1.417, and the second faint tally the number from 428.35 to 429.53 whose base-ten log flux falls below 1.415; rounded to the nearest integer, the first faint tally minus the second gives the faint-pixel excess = -1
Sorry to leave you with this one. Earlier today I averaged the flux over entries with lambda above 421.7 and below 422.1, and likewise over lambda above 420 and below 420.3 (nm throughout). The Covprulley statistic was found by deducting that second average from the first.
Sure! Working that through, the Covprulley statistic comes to -1.6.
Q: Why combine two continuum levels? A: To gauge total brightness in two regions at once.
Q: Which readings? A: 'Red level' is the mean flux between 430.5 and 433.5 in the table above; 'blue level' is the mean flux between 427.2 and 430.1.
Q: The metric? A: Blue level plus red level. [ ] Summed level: 49.3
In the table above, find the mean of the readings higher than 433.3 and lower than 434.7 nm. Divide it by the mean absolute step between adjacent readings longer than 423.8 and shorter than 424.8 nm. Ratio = 15.7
